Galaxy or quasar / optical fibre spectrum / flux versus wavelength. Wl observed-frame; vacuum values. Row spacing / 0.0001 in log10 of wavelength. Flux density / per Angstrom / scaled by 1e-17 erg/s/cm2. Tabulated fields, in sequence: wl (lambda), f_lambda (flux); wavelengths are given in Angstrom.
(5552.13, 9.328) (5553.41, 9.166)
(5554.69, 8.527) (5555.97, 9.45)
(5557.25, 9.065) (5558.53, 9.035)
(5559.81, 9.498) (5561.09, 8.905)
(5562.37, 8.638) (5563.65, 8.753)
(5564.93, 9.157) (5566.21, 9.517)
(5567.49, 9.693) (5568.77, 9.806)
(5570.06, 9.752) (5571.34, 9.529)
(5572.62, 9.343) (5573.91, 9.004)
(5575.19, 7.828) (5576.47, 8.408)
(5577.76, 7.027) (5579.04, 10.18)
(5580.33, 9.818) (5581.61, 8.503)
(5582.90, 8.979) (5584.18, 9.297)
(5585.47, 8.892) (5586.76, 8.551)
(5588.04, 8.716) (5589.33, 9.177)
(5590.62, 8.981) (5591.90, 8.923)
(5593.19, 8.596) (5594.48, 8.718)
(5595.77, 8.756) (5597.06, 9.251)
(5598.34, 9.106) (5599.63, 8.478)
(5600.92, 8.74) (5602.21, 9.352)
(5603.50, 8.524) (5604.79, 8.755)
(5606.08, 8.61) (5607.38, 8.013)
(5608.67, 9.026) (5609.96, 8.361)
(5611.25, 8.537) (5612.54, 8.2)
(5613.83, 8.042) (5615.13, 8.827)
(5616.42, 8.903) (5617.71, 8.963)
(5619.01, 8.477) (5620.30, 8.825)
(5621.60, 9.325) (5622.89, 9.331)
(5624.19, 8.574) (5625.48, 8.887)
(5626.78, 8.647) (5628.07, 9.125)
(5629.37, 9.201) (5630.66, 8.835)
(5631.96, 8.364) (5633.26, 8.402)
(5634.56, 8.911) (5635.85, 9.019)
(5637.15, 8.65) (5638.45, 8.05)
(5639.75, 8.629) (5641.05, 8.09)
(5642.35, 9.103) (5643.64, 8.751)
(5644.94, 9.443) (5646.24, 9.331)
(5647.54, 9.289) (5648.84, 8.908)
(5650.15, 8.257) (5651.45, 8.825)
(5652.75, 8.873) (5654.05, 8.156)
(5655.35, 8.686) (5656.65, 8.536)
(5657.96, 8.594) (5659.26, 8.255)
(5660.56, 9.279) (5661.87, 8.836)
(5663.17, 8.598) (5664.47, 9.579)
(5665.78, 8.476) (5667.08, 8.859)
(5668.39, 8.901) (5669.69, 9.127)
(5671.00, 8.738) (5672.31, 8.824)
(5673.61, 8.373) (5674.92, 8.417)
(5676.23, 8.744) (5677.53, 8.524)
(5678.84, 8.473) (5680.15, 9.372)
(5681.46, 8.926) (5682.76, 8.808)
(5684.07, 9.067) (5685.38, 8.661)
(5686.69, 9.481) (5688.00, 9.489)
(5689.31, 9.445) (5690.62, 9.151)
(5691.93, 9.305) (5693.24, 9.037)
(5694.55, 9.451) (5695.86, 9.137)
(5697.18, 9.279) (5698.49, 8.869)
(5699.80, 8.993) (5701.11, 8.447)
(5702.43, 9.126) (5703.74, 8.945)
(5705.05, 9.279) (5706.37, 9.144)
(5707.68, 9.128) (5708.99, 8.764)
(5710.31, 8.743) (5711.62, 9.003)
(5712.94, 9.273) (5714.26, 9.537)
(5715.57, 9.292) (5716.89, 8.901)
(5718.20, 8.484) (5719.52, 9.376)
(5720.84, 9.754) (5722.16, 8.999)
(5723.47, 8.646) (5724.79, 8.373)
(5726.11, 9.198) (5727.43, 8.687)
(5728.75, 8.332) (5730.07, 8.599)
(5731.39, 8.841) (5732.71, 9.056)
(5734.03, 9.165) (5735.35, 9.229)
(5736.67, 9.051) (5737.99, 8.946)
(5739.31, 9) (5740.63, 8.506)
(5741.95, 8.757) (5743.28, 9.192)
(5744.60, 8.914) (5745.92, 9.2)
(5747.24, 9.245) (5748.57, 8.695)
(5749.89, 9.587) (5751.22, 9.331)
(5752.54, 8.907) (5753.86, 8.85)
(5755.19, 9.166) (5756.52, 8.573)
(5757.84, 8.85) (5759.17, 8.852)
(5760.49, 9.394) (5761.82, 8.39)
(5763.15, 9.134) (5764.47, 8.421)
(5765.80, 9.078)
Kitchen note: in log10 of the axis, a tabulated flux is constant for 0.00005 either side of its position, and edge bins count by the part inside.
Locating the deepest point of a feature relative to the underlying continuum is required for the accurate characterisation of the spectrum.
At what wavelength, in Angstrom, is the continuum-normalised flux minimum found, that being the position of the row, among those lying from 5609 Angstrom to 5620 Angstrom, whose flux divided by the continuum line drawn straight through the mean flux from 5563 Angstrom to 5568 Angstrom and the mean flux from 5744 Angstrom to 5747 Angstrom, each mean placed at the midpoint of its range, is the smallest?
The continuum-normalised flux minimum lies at 5613.83 Angstrom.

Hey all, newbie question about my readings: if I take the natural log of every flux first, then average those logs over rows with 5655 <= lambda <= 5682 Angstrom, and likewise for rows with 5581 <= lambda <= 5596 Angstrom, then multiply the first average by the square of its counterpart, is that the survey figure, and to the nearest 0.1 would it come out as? 10.3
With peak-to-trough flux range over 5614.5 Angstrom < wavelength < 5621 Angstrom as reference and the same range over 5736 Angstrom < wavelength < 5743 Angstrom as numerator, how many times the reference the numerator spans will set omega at 1.1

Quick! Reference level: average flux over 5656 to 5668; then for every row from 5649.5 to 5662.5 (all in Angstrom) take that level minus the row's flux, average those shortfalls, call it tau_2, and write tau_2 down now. 0.15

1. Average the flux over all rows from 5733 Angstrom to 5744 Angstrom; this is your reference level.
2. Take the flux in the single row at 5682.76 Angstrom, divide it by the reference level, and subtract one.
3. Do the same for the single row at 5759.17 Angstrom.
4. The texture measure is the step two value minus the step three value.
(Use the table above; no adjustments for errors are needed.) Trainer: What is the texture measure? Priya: 0.00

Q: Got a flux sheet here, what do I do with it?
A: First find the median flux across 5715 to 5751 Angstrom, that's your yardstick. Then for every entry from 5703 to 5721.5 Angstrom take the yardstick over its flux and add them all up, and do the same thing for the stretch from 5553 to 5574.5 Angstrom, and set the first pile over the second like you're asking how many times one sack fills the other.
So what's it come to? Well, 0.83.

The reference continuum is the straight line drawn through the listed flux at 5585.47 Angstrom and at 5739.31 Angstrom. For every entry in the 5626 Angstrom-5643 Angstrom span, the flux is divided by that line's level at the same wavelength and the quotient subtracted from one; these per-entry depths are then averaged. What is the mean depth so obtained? 0.026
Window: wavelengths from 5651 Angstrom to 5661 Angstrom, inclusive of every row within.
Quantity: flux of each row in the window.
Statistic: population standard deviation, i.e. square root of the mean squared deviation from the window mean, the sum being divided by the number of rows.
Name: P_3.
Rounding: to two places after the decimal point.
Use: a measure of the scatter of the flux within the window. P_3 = 0.33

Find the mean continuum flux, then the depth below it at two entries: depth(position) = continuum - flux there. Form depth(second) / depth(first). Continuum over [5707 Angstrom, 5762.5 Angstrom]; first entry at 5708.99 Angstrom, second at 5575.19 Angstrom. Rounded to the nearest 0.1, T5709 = 5.5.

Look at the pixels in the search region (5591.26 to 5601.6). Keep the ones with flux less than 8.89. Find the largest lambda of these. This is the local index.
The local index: 5600.92 Angstrom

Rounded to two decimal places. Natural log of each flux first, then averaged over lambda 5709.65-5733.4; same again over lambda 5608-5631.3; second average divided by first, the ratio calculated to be 0.99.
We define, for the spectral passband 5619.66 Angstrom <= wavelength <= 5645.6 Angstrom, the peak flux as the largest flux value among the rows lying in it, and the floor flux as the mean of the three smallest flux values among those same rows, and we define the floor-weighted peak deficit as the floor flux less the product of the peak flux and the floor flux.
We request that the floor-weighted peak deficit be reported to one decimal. -69.0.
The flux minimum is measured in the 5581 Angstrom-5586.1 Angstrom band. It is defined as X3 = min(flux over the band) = 8.503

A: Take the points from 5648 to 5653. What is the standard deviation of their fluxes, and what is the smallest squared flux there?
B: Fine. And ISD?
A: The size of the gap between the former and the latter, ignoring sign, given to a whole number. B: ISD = 68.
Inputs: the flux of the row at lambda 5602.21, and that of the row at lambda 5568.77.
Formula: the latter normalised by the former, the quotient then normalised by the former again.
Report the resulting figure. 0.112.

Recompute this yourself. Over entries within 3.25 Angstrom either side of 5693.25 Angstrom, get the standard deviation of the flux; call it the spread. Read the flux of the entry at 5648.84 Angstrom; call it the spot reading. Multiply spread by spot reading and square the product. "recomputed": 2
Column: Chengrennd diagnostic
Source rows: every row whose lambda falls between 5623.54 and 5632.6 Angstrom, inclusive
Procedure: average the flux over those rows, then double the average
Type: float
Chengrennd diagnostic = 17.6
